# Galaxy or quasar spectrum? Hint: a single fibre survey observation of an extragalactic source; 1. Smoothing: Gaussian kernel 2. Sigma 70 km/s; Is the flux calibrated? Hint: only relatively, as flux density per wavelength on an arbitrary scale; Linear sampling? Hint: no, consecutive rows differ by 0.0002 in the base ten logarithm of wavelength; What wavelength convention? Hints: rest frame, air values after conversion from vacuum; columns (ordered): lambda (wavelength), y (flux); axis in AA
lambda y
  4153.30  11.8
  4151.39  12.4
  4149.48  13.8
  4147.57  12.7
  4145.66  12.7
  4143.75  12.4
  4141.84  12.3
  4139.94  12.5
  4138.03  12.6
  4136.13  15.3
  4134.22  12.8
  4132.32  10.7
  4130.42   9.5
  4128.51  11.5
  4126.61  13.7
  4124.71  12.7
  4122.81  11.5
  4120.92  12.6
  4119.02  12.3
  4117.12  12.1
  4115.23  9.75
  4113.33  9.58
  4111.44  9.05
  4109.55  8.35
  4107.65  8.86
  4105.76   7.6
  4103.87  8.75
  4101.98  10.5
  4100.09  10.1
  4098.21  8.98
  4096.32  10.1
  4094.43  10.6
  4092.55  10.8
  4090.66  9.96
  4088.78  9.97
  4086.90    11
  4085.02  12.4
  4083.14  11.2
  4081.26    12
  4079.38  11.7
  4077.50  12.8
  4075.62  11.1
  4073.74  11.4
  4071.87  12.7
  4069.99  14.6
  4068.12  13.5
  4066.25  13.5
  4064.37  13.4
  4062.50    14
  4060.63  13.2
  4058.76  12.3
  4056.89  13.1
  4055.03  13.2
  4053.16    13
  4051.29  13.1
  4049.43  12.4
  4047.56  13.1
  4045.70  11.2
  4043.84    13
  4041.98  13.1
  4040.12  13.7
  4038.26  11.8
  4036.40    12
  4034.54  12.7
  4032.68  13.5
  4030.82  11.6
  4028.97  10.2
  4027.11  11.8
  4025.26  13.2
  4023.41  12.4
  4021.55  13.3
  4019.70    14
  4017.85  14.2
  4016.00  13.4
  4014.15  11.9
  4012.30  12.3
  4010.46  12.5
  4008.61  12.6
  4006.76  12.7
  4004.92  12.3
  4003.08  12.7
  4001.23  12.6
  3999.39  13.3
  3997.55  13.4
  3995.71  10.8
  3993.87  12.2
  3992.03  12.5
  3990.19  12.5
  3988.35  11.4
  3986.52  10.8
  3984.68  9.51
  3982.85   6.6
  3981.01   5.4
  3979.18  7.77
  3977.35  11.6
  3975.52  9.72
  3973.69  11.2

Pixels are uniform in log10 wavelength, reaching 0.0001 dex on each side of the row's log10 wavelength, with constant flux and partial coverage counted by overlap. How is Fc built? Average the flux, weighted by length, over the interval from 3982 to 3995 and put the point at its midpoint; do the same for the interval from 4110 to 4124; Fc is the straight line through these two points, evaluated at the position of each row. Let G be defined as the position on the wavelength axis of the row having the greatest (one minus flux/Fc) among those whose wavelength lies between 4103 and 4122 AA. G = 4105.76 AA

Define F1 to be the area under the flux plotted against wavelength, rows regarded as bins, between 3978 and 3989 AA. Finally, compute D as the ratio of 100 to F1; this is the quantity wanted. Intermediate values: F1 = 94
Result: 1.06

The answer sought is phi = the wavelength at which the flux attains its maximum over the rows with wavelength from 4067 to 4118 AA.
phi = 4069.99 AA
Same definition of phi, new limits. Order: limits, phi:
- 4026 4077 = 4069.99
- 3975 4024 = 4017.85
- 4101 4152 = 4136.13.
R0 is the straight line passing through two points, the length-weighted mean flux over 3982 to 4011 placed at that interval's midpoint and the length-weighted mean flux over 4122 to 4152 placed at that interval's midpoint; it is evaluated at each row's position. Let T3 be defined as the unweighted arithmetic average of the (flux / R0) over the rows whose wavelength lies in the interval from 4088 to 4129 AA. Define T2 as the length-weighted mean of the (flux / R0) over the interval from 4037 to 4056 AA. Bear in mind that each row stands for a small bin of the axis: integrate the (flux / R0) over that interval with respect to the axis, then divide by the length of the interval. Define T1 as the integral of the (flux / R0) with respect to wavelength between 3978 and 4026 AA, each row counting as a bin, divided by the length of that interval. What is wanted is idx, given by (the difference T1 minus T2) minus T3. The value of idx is -0.91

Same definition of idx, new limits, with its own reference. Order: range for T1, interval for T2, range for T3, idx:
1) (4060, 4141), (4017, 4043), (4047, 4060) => -1.20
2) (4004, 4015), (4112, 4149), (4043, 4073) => -1.01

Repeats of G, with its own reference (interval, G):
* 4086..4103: 4098.21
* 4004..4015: 4014.15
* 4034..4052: 4045.70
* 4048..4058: 4049.43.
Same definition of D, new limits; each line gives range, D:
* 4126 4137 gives 0.75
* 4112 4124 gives 0.74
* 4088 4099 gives 0.90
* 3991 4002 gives 0.73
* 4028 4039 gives 0.76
